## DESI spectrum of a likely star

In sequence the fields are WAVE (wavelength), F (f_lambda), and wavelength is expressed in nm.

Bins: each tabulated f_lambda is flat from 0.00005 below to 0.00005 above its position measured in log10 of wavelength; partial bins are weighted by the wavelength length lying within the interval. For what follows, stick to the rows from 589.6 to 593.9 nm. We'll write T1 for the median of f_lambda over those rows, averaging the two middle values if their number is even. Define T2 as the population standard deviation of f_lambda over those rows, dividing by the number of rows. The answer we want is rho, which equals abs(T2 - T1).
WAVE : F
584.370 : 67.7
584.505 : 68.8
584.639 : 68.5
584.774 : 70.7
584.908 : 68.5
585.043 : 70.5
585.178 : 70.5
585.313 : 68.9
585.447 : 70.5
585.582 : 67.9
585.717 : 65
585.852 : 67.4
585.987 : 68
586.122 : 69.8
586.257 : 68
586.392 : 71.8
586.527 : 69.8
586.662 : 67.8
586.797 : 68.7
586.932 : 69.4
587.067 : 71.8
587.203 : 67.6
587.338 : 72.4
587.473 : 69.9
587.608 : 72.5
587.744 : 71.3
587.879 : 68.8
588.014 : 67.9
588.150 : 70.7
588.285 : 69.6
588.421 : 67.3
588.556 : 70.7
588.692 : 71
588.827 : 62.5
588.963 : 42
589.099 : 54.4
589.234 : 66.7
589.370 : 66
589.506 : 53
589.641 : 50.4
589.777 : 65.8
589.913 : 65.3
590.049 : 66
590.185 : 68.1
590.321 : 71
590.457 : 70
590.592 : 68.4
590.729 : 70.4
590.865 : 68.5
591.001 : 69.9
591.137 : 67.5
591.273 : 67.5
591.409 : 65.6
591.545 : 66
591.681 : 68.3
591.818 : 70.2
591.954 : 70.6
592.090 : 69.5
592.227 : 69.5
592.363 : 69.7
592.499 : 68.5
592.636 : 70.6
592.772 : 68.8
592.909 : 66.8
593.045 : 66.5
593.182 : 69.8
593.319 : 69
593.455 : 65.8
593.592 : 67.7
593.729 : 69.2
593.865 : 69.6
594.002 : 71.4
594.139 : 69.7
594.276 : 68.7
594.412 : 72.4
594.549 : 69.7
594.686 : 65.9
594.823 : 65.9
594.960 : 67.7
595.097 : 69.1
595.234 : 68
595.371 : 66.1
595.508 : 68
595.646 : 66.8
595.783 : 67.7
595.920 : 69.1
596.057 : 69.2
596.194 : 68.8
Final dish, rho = 65.0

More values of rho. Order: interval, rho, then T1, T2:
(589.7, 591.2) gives 66.5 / 68.4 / 1.87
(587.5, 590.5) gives 59.8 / 67.6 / 7.77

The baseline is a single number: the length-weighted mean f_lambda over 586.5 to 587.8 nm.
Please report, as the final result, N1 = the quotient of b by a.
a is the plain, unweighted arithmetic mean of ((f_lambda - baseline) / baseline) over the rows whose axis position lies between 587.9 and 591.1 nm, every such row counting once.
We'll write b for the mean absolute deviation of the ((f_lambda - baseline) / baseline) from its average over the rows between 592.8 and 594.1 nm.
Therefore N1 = -0.30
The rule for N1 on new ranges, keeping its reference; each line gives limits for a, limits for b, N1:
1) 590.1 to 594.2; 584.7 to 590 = -3.08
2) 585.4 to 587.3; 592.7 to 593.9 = -0.99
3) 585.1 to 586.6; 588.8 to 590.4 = -5.94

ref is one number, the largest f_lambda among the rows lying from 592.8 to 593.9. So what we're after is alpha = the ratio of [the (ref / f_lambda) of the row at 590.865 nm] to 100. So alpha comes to 0.0102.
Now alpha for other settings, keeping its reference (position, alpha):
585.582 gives 0.0103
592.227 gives 0.0100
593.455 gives 0.0106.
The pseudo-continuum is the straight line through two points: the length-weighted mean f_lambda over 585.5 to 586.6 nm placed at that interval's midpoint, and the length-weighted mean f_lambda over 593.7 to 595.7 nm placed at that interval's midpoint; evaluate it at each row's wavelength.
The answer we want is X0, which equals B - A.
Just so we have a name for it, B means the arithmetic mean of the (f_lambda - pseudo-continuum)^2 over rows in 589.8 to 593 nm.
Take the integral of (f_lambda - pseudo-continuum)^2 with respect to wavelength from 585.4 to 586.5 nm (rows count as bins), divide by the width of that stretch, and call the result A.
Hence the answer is -1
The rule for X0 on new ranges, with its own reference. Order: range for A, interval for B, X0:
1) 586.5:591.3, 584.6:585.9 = -43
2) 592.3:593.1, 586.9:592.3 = 39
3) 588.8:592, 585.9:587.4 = -62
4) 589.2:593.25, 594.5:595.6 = -19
